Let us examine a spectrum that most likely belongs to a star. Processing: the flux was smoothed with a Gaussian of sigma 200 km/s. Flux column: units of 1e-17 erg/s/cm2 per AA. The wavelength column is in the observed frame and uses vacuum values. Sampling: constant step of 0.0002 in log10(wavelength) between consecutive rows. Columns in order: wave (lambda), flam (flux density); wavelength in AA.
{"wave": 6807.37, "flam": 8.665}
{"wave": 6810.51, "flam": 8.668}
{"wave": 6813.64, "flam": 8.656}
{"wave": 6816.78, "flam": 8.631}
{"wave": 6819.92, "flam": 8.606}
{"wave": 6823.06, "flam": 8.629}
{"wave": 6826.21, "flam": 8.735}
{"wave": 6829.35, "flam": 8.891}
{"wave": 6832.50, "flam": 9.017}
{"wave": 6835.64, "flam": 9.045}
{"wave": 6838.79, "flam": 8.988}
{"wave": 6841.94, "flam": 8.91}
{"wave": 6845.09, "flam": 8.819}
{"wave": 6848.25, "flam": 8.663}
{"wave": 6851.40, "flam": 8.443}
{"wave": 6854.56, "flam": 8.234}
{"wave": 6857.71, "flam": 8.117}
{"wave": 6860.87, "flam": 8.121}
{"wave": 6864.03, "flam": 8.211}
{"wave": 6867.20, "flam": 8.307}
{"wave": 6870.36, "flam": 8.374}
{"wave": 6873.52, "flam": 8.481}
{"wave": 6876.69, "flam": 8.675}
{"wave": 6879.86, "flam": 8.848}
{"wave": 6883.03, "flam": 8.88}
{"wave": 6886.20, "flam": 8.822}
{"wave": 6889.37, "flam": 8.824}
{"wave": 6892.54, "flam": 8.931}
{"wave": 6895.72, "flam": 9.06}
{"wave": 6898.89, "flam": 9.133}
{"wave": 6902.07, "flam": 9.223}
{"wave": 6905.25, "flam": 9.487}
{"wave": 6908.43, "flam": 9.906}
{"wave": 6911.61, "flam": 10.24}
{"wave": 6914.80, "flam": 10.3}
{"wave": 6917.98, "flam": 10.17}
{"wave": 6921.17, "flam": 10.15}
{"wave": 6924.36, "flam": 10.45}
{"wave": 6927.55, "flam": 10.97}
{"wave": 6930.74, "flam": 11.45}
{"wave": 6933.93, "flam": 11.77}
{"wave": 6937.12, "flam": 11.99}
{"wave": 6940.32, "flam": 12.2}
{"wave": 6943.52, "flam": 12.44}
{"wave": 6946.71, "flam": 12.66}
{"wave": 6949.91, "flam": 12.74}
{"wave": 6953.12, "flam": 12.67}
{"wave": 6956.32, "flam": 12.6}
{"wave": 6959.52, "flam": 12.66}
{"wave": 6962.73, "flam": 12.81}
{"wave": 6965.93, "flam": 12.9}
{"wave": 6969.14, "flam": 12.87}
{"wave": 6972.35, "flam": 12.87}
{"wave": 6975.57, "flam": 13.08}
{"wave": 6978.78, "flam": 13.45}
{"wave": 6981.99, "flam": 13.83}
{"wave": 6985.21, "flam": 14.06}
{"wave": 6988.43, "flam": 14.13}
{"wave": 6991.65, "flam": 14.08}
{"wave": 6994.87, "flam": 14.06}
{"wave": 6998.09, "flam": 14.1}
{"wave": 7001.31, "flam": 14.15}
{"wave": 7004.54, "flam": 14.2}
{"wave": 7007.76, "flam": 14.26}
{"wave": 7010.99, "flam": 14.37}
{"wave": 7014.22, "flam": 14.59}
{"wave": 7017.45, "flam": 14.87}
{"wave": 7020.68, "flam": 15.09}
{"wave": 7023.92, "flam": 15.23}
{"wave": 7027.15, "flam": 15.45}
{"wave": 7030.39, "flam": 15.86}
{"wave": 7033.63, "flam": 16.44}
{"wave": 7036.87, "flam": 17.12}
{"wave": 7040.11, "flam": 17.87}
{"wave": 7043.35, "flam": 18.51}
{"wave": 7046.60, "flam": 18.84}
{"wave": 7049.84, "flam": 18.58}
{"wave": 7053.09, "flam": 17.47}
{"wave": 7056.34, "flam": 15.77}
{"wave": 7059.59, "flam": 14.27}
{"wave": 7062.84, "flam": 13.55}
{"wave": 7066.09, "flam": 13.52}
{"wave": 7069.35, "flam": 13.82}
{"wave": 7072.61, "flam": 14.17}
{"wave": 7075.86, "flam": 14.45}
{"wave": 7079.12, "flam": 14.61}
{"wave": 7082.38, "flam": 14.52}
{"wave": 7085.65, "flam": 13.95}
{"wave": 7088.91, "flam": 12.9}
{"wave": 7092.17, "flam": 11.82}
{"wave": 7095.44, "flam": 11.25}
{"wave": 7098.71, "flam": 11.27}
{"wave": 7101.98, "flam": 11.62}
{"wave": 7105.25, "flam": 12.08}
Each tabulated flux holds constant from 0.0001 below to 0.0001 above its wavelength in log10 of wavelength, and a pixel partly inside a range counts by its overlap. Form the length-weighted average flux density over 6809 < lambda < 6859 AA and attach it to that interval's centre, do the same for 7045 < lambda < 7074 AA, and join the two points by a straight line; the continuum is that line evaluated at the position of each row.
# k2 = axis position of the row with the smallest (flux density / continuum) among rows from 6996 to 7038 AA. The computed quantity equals 7007.76 AA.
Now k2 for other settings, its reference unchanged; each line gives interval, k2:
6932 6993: 6972.35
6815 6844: 6841.94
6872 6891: 6889.37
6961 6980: 6972.35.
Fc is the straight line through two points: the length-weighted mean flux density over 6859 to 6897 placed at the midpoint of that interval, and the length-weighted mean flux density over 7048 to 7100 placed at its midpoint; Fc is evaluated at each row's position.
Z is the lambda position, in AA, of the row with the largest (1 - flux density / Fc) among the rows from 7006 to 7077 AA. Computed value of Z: 7066.09 AA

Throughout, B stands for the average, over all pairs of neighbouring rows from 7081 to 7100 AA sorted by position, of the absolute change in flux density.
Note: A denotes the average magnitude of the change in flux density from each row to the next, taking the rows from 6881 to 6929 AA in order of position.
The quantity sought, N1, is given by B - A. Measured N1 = 0.48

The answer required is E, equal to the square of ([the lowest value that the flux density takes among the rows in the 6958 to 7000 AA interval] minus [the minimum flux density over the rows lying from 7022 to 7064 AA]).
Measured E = 1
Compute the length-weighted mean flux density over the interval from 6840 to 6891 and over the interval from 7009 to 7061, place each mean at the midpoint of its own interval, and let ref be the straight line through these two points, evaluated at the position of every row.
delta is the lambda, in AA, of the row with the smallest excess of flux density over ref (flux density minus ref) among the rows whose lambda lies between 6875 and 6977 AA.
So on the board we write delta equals 6902.07 AA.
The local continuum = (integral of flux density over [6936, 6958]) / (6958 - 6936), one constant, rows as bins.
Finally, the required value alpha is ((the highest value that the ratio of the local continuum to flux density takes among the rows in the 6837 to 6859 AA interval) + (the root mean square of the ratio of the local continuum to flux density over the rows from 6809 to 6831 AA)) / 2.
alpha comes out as 1.49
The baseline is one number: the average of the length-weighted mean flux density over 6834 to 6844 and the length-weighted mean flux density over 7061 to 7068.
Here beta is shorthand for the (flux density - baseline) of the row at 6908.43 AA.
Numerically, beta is -1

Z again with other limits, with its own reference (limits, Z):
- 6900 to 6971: 6902.07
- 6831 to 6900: 6889.37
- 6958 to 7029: 6972.35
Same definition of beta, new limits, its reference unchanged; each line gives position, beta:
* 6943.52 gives 1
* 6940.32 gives 1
